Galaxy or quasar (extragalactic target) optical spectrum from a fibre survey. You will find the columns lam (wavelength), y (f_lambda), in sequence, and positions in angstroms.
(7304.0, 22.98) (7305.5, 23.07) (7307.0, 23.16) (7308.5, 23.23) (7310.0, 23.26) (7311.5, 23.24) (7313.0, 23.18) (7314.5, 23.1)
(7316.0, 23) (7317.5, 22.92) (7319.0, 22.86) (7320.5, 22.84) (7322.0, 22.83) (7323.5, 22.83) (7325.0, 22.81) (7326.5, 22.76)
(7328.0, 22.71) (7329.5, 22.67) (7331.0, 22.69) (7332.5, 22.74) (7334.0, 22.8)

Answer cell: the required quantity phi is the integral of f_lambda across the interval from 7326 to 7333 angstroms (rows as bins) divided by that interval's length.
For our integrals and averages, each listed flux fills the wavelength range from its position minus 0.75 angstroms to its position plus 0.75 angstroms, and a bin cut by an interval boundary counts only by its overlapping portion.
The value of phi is 22.7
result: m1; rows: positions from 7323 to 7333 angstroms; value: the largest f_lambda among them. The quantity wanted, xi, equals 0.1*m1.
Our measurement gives 2.28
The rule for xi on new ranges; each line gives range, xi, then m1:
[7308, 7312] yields 2.33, 23.26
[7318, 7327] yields 2.29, 22.86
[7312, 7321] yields 2.32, 23.18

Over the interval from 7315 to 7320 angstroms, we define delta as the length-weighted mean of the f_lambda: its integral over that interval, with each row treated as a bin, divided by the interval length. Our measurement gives 22.9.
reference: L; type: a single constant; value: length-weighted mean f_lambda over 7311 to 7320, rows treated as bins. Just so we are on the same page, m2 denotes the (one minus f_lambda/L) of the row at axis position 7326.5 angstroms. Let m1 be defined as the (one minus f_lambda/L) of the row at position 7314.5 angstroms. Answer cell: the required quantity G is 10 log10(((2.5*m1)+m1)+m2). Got -25.5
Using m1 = -0.0027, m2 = 0.012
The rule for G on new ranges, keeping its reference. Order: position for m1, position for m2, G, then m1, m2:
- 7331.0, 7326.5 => -11.9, 0.0151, 0.012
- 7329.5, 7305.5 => -12.6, 0.0160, -0.001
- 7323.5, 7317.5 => -14.3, 0.0091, 0.005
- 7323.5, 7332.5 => -13.5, 0.0091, 0.013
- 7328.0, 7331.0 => -11.9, 0.0143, 0.015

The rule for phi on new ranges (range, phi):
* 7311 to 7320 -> 23.0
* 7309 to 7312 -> 23.2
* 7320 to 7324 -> 22.8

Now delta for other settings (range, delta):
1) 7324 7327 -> 22.8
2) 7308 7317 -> 23.2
